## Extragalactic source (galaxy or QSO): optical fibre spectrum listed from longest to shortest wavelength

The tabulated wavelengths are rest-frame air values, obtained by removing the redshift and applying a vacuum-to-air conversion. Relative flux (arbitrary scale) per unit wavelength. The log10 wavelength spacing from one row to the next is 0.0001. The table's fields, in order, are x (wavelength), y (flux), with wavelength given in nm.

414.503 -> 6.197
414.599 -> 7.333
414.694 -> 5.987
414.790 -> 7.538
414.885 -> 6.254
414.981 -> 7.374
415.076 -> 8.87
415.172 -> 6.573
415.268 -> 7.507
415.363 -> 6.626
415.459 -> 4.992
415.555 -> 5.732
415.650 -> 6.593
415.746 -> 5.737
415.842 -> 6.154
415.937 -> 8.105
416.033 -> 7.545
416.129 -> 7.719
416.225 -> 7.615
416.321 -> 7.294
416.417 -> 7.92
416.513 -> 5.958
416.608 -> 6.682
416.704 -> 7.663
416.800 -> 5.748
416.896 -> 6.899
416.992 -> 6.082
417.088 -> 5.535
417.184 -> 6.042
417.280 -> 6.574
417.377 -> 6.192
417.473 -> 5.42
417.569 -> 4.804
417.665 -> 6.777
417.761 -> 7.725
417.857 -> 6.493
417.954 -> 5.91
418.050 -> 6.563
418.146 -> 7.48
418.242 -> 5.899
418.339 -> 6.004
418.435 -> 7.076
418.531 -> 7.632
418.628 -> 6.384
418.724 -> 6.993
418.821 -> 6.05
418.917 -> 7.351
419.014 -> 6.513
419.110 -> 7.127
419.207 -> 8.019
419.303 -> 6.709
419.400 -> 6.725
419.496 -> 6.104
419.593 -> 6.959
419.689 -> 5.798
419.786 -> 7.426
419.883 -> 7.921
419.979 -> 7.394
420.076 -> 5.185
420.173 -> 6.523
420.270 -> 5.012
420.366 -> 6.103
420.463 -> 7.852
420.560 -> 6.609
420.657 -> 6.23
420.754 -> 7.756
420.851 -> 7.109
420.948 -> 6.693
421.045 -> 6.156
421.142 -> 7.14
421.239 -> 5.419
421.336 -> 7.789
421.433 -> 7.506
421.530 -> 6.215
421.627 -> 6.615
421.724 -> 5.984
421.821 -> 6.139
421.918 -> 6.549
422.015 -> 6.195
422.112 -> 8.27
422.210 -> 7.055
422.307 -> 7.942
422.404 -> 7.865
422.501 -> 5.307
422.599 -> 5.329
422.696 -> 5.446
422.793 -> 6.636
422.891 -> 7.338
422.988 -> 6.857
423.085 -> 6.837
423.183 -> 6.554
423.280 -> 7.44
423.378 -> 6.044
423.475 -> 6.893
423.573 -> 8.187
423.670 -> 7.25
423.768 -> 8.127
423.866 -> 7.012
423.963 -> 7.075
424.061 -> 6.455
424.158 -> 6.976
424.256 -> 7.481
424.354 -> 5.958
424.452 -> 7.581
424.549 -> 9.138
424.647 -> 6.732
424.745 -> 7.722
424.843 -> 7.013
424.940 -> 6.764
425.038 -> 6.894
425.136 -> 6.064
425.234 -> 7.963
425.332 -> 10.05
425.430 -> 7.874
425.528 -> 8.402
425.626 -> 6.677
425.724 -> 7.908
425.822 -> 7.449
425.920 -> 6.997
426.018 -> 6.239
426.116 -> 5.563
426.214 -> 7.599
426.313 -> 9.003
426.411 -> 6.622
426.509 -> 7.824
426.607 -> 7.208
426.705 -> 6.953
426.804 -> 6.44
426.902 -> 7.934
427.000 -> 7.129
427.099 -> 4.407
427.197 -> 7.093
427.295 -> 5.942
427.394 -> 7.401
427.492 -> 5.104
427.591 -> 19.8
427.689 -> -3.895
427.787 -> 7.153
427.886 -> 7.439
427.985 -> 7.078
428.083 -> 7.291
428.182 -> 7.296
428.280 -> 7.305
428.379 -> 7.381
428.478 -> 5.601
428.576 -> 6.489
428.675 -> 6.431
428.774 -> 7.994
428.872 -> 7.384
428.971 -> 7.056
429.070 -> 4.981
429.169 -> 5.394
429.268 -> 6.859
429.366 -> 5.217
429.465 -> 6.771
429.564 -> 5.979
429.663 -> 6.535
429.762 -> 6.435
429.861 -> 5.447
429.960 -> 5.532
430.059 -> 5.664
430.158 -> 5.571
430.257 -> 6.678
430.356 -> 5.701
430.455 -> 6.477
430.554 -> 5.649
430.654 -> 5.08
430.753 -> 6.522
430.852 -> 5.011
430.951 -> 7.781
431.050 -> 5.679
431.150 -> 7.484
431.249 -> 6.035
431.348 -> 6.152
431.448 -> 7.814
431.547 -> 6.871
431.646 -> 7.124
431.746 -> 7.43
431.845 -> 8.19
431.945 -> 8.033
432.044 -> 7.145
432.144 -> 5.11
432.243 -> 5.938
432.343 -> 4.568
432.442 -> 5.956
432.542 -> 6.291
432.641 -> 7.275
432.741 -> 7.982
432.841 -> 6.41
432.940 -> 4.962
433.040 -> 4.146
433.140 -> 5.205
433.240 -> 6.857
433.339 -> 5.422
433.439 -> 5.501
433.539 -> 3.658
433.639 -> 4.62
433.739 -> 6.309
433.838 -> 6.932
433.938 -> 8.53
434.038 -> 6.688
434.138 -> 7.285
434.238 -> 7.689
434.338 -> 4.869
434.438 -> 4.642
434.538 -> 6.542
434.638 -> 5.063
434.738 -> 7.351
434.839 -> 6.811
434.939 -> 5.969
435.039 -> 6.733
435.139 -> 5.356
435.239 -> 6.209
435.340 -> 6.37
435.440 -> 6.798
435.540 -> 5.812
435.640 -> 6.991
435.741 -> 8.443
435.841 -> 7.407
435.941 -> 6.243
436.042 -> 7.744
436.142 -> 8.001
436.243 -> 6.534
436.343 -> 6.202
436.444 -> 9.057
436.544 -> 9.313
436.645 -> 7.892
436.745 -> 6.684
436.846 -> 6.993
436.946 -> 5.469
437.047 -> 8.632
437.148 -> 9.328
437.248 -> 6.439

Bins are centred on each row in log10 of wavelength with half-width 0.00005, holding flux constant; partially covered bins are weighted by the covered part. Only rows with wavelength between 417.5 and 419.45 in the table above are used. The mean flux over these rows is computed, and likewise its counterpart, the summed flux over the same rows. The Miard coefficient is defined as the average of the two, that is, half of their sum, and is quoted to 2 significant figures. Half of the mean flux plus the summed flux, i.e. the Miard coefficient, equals 70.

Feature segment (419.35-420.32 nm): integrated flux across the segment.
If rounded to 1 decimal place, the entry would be 6.3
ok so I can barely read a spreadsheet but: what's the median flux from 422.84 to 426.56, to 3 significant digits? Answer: 7.04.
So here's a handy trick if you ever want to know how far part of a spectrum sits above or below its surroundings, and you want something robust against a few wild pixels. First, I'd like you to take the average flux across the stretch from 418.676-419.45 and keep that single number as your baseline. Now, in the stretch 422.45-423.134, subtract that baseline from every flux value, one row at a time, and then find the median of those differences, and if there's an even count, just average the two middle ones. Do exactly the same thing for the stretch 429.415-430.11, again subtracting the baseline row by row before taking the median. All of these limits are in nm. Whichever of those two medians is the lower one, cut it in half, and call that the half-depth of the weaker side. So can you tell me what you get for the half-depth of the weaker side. -0.48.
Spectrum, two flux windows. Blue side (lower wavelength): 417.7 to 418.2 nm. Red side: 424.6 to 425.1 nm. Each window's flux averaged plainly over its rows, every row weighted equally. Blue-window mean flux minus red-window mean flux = -0.2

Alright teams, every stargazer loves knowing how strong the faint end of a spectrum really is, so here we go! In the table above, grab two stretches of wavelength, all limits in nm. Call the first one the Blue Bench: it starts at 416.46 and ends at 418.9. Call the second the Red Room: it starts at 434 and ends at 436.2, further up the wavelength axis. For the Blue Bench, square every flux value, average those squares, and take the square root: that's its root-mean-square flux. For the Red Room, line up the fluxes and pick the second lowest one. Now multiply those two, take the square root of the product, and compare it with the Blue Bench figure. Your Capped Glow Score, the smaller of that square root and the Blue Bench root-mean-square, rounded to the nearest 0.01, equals 5.61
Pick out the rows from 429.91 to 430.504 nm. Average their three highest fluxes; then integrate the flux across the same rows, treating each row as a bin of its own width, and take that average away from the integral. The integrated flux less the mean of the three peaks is -2.76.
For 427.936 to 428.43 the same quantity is -3.74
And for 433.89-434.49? -3.87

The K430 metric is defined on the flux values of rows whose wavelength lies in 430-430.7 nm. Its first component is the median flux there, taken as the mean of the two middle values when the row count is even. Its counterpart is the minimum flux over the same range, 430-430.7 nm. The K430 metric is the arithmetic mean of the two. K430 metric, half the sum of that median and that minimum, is 5.4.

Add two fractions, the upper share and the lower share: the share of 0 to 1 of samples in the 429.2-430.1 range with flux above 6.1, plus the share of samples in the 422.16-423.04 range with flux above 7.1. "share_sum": 0.78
